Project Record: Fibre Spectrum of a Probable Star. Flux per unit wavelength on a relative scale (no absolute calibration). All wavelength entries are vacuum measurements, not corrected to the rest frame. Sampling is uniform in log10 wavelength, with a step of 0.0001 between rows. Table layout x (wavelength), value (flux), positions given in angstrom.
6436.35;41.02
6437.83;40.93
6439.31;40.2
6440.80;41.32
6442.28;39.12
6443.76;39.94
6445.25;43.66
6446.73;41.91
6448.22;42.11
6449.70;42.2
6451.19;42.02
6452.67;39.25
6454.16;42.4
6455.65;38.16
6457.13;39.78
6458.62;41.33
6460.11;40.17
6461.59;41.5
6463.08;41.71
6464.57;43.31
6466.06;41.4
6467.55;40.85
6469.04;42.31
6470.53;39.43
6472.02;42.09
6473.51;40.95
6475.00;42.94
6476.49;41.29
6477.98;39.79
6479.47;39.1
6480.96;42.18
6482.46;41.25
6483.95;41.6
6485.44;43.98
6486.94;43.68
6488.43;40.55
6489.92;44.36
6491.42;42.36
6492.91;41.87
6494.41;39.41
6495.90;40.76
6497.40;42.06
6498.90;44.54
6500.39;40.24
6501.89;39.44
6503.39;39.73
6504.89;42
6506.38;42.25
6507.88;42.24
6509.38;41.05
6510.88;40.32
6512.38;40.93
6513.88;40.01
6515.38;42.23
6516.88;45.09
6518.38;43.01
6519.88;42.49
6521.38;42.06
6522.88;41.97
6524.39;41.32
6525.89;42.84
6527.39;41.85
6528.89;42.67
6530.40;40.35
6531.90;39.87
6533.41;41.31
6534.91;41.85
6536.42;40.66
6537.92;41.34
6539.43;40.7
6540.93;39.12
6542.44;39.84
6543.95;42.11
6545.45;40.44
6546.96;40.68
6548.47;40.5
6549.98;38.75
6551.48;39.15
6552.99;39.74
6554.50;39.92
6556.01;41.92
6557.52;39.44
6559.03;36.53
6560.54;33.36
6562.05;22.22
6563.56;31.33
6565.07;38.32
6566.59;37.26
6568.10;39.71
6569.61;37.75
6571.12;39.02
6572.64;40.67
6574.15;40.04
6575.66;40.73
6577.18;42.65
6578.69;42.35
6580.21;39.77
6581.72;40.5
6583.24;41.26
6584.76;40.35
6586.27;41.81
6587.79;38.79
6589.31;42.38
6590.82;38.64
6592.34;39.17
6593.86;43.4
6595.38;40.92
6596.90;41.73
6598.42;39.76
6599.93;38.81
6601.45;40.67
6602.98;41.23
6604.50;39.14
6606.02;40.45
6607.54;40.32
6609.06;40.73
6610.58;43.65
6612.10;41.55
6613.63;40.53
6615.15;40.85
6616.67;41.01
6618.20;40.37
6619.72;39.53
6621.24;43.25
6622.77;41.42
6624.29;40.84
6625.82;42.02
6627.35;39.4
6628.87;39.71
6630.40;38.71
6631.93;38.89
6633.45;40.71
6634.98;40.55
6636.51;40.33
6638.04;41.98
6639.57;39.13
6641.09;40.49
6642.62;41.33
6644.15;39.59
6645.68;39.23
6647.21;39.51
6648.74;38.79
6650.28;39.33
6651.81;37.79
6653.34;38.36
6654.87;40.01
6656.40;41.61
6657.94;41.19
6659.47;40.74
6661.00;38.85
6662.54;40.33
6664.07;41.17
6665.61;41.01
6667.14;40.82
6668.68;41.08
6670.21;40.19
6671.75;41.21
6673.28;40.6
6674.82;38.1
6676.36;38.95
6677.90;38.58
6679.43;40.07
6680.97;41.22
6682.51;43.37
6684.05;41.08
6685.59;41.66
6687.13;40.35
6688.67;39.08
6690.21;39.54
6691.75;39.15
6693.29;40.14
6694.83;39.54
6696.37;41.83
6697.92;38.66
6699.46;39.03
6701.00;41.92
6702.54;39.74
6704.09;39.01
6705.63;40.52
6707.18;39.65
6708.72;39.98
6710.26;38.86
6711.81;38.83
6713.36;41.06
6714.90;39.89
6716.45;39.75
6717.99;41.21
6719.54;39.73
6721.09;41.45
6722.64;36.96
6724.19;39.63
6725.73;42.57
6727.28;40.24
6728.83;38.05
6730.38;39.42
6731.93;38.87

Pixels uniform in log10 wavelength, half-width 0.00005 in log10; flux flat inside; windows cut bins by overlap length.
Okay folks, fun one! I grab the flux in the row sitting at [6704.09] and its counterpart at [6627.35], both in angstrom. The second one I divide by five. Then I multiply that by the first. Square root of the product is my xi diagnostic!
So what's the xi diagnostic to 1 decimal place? 17.5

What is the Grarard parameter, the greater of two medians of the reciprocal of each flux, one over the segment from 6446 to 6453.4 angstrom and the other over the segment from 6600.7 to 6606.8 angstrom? 0.0247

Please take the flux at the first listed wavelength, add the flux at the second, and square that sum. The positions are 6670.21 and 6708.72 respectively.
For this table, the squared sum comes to 6427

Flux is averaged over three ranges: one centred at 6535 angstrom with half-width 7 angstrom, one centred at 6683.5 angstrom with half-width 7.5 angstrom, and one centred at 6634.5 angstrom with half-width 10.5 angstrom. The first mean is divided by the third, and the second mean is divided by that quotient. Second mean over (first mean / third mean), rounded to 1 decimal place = 39.8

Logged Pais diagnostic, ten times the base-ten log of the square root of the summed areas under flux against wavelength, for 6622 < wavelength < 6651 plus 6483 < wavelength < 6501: 16.4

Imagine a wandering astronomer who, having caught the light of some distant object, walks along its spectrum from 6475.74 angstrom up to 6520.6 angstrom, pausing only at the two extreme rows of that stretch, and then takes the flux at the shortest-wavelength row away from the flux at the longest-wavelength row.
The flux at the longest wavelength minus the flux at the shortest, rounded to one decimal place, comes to 1.2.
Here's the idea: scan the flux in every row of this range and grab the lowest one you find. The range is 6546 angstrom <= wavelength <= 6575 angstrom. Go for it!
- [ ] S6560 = 22.22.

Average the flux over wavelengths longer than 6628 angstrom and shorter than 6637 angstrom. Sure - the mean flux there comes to 39.8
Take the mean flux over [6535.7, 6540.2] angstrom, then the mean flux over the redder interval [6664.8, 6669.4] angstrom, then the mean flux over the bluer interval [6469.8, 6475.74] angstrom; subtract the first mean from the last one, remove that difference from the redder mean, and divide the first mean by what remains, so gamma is 1.01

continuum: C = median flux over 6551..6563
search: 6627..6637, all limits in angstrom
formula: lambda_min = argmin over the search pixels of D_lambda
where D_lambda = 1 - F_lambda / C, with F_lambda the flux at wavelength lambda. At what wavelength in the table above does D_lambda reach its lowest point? 6633.45 angstrom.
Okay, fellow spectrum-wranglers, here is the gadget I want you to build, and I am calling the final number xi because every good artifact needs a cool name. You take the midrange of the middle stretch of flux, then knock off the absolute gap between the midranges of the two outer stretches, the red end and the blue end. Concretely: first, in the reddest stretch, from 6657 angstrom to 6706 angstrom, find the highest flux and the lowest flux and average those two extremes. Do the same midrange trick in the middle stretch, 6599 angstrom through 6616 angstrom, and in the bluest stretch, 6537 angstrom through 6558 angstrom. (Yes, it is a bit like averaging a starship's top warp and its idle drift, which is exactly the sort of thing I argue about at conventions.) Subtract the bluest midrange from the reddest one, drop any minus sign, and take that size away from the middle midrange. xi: 41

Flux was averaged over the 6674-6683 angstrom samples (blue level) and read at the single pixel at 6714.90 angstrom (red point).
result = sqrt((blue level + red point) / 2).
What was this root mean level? 6.32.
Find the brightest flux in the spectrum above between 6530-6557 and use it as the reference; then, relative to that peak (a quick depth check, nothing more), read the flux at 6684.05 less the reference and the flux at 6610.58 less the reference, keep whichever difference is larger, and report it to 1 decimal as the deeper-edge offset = 1.5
